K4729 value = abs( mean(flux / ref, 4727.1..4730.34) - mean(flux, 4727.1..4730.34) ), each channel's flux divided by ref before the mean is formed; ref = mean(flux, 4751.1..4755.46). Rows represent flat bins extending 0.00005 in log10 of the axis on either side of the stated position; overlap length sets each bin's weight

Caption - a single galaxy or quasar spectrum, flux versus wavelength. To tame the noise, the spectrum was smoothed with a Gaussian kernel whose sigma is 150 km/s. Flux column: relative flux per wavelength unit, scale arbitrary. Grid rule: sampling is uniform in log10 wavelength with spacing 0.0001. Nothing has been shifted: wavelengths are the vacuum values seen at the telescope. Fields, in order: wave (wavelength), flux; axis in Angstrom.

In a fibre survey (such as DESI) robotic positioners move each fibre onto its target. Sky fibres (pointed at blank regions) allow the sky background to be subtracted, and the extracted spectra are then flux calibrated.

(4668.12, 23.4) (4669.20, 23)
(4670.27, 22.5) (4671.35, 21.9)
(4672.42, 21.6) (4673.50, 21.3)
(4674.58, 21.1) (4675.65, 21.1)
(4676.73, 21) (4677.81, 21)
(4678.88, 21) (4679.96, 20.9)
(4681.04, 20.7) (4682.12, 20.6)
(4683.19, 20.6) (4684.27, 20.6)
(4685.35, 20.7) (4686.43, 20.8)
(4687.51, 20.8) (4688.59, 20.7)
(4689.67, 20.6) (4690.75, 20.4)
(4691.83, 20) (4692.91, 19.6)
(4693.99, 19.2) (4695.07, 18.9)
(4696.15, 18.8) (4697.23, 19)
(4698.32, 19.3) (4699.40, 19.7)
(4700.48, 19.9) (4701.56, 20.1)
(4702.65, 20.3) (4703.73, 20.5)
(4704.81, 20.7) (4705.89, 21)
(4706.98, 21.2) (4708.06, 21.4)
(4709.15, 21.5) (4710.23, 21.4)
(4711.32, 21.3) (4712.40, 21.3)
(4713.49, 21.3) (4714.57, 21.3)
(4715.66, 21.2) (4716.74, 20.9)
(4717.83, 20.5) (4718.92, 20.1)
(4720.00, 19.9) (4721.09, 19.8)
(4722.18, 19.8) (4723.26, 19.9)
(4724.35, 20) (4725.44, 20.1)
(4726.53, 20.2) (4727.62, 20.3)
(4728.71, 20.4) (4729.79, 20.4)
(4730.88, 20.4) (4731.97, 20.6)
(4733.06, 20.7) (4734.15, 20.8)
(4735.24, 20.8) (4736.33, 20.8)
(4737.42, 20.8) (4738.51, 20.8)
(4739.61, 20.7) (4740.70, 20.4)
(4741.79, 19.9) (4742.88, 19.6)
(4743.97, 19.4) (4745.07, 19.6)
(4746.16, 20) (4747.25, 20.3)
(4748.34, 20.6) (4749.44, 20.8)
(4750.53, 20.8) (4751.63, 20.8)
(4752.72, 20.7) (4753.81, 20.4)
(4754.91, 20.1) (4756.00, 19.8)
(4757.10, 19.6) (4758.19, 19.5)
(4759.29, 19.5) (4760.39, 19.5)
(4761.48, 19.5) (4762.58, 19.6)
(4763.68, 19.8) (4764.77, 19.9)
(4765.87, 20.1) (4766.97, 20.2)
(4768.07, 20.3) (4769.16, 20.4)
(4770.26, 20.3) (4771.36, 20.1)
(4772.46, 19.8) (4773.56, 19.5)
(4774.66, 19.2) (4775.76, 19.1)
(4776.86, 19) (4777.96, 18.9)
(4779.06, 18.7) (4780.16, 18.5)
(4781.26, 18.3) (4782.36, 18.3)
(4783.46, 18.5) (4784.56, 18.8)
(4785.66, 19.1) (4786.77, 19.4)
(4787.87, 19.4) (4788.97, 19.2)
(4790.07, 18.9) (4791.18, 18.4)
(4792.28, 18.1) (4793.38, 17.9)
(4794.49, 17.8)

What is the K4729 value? 19.4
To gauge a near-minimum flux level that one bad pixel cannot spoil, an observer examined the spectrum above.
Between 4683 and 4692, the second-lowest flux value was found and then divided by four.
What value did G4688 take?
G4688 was 5.1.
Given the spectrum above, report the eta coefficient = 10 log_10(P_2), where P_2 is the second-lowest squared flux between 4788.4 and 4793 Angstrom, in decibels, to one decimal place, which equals 25.3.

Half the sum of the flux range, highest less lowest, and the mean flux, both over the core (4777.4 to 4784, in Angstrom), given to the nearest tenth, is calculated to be 9.6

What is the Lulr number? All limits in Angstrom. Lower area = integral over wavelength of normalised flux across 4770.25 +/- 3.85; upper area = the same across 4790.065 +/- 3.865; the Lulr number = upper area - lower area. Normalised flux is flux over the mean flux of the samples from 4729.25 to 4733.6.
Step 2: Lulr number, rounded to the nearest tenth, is -0.5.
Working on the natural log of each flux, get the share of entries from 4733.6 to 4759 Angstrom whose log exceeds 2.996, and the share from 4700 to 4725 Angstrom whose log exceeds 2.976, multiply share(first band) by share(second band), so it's 0.65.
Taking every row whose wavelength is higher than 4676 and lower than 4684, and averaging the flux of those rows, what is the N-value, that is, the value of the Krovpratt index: 20.8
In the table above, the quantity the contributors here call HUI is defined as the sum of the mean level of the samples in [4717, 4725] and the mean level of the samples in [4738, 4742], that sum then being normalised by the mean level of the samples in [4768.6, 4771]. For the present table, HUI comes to 1.99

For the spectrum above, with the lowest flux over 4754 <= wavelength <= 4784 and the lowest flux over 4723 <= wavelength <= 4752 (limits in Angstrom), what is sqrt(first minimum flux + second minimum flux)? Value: 6.14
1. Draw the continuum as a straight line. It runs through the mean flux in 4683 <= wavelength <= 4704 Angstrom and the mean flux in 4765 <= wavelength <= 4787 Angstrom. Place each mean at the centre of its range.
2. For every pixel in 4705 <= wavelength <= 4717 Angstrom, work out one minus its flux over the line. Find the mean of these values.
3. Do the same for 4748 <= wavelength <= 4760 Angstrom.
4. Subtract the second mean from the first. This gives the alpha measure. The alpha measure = -0.033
